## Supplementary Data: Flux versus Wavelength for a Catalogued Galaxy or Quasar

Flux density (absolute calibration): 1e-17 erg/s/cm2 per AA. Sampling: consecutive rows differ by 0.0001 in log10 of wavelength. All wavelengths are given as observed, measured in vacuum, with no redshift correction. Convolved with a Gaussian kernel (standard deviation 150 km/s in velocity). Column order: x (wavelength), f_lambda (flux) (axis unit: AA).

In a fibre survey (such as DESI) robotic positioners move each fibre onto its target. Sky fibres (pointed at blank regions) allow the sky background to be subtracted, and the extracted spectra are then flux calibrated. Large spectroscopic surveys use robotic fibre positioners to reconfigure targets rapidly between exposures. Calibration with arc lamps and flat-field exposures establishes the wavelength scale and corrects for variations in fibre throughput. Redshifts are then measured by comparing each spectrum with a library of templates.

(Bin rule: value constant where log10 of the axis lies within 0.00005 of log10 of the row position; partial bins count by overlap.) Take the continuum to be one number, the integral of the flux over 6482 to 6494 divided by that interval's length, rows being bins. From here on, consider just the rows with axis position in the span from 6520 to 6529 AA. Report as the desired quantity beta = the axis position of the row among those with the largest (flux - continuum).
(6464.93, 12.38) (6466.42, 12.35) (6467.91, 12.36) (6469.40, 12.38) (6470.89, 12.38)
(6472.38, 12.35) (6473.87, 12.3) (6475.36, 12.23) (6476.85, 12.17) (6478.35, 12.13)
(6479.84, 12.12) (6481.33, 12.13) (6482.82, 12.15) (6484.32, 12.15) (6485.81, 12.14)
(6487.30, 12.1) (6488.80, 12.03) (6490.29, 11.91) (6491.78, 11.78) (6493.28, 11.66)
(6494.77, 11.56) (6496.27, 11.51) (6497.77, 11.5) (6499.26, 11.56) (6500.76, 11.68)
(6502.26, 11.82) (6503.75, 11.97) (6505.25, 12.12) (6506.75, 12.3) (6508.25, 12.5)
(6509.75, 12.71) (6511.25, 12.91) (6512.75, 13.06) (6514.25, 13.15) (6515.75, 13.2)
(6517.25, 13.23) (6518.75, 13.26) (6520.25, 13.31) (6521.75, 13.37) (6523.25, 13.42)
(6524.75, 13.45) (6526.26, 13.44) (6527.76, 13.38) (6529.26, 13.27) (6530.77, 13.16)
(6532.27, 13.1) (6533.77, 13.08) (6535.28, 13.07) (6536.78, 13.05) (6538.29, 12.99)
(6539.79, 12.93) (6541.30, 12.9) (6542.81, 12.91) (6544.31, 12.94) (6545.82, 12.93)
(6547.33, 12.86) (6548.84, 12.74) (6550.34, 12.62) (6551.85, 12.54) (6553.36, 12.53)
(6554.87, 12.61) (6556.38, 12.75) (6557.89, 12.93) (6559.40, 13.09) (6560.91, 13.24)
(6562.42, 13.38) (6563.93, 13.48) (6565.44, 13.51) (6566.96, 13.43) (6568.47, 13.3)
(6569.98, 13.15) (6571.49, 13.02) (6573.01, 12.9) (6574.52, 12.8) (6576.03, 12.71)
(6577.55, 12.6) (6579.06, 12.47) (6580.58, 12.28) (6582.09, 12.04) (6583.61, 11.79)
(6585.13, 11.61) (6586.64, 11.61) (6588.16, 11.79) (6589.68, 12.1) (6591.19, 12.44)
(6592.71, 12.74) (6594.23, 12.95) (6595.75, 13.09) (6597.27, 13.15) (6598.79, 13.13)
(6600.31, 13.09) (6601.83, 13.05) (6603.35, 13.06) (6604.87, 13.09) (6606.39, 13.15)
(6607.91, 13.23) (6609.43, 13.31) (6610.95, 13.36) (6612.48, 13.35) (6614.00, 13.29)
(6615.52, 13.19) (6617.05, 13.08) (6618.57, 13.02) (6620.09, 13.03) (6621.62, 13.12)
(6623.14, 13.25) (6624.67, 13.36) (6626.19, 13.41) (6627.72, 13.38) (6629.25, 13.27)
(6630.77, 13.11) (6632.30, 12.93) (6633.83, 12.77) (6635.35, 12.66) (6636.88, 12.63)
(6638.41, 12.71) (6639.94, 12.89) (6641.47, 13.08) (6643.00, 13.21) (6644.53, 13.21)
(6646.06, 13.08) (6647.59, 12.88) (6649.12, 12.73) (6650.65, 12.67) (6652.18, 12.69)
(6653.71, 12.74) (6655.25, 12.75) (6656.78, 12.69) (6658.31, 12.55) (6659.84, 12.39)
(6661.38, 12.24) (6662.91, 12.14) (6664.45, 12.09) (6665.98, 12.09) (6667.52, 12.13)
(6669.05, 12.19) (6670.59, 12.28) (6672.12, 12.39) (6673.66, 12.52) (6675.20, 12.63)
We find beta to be 6524.75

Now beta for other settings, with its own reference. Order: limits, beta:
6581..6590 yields 6589.68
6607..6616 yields 6610.95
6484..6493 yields 6484.32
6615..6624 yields 6623.14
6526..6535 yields 6526.26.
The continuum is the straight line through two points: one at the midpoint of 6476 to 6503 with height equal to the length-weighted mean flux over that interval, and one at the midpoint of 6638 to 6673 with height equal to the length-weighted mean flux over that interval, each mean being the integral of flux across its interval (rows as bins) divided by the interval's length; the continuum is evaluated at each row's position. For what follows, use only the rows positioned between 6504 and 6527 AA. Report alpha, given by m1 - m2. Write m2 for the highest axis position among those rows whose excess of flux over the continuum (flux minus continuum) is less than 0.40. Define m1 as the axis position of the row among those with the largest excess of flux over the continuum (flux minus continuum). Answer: 18.0 AA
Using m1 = 6524.75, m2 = 6506.75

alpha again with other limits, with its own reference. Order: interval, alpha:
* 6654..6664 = -7.7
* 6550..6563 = 9.1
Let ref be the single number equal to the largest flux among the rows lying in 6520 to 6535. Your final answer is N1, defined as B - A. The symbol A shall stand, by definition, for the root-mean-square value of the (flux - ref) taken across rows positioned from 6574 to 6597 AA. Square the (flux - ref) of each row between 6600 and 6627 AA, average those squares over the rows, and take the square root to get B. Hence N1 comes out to -0.92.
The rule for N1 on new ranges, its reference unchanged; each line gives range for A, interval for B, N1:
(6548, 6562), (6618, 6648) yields -0.25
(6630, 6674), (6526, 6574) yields -0.39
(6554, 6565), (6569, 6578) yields 0.13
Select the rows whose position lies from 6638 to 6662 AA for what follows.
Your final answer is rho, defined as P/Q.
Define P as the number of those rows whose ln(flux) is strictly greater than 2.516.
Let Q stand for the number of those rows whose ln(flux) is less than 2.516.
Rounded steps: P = 15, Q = 1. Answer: 15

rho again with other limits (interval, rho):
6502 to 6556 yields 8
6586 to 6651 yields 13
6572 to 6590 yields 1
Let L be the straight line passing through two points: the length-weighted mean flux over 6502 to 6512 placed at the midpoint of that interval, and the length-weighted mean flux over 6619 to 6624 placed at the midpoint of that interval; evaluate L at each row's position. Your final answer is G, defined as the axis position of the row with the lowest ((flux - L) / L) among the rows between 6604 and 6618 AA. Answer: 6617.05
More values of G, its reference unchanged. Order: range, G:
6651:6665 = 6664.45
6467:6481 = 6479.84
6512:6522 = 6512.75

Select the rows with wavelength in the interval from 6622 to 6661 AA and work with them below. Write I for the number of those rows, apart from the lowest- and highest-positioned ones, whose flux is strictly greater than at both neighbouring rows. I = 2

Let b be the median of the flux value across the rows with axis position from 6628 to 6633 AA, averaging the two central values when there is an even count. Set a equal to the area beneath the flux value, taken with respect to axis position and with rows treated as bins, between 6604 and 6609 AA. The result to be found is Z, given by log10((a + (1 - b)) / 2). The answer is 1.43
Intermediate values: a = 66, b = 13.1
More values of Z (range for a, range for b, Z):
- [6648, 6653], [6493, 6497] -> 1.42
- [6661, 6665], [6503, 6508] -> 1.27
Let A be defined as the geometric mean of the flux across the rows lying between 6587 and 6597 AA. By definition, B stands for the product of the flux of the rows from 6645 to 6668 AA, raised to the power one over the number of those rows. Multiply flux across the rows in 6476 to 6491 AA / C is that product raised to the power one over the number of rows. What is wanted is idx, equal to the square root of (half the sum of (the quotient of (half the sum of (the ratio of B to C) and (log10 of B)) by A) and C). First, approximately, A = 12.5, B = 12.5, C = 12.1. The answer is 2.47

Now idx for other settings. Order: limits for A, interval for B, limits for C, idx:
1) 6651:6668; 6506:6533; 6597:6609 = 2.57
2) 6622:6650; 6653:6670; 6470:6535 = 2.50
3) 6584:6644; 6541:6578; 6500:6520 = 2.52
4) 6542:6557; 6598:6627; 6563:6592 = 2.51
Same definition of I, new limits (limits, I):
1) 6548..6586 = 1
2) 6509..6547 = 2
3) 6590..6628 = 3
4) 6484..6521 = 0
